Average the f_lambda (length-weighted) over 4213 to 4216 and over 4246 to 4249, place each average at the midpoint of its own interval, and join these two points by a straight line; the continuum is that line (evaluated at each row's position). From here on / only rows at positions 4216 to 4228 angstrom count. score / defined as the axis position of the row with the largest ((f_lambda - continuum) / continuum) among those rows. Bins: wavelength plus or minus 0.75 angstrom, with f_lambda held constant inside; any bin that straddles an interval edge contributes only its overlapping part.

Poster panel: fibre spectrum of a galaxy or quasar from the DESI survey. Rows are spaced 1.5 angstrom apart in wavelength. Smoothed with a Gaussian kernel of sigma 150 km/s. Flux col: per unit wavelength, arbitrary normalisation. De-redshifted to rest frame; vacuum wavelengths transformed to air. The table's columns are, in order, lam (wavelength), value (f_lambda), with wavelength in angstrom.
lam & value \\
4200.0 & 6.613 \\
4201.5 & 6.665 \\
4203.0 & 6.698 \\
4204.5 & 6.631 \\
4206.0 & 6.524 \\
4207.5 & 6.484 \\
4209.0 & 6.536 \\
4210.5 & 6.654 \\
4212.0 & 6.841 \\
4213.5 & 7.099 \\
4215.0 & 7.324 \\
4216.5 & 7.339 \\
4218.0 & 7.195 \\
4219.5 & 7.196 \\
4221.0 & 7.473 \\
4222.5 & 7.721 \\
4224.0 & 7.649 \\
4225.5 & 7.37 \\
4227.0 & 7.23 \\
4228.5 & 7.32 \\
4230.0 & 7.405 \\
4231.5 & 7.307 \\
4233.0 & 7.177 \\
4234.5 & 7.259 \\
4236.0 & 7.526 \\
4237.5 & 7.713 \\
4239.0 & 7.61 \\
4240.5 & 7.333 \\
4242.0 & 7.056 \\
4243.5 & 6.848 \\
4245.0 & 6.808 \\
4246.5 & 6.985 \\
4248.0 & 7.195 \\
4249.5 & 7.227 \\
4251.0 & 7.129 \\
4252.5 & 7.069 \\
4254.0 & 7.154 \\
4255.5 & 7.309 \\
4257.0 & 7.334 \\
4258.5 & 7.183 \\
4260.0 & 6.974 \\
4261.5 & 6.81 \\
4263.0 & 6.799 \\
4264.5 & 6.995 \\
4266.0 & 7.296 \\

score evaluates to 4222.5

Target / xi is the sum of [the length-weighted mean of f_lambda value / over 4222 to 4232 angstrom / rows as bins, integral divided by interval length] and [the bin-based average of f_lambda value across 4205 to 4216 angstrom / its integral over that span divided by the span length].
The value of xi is 14.2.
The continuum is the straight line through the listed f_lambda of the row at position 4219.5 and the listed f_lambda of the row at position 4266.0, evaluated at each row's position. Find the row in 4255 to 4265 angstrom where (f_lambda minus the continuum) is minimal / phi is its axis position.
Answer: 4263.0 angstrom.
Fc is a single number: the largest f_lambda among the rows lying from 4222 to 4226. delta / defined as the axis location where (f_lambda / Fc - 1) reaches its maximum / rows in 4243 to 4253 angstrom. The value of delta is 4249.5 angstrom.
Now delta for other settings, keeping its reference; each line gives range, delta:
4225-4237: 4236.0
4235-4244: 4237.5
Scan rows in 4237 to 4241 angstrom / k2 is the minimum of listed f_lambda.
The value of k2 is 7.333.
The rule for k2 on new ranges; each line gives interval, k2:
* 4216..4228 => 7.195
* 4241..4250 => 6.808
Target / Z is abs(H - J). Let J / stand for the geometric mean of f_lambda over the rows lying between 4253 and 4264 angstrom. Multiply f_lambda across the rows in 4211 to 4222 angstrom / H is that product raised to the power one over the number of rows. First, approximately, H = 7.21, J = 7.1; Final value 0.13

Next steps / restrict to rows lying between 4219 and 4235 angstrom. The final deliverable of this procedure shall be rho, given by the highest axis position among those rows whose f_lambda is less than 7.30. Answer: 4234.5 angstrom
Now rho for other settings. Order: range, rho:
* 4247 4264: 4263.0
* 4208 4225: 4219.5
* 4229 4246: 4245.0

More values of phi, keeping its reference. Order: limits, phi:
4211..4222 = 4212.0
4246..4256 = 4246.5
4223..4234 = 4233.0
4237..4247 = 4245.0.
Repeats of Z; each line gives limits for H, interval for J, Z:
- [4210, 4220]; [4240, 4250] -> 0.03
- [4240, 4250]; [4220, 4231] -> 0.39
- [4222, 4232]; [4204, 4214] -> 0.75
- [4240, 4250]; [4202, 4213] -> 0.44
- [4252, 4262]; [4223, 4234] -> 0.23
